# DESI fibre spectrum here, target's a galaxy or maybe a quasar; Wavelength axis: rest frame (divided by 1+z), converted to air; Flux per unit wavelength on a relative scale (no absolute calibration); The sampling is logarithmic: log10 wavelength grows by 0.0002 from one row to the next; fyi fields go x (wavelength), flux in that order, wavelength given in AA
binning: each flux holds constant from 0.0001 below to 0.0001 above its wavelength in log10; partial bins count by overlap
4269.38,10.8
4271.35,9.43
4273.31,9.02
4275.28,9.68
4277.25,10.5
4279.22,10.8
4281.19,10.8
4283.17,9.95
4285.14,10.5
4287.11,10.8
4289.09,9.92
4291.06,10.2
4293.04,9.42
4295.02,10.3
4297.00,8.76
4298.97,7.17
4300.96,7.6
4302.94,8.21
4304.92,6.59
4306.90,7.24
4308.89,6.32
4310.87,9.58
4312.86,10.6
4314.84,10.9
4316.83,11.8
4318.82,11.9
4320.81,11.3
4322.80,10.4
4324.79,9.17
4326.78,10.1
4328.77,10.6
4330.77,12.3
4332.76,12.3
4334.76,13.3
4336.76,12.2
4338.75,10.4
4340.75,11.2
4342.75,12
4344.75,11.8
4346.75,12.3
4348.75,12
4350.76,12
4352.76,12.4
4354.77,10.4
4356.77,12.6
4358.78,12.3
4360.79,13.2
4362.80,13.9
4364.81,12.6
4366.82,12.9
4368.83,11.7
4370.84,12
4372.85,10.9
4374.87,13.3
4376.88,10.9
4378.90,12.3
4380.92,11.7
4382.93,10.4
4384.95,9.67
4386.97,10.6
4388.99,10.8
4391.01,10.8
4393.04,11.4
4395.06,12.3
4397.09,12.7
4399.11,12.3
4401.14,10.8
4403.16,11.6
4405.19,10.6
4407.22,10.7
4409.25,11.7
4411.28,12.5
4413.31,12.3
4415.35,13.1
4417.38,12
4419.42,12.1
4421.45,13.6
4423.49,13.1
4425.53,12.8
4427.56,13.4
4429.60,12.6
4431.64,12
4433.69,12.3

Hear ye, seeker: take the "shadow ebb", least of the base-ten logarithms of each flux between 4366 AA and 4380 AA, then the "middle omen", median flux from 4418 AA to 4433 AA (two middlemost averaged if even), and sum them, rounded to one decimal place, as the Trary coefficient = 13.8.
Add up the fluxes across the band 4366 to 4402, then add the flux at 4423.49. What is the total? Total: 221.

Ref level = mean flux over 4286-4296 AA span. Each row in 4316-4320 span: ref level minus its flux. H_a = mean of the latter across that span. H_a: -1.7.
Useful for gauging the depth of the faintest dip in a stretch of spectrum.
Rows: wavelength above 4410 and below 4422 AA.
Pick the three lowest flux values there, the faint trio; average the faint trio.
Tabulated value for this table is 12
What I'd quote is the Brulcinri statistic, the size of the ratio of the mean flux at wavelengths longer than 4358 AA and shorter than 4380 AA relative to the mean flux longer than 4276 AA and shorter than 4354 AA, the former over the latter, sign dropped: 1.19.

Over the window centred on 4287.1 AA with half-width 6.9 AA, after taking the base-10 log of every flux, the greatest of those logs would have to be 1.03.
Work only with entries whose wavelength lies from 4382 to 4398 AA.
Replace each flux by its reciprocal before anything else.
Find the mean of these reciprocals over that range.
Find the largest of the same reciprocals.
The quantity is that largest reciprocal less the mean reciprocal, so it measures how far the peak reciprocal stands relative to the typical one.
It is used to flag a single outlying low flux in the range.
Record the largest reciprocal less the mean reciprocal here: 0.0126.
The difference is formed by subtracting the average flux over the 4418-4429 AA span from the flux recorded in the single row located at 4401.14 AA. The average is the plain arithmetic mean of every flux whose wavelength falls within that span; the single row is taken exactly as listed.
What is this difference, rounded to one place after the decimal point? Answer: -2.2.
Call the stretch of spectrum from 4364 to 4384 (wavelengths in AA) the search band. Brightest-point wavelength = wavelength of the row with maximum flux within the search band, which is 4374.87 AA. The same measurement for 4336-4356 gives 4352.76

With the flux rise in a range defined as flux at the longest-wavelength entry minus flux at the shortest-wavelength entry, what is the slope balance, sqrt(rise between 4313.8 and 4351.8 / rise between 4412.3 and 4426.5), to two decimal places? 1.48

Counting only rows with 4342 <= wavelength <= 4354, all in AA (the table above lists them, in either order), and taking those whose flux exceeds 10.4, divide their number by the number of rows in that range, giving 1.00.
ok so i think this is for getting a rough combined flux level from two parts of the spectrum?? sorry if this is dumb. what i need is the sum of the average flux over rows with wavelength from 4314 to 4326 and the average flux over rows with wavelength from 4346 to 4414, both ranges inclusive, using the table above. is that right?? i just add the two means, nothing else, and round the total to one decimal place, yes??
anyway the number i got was 22.7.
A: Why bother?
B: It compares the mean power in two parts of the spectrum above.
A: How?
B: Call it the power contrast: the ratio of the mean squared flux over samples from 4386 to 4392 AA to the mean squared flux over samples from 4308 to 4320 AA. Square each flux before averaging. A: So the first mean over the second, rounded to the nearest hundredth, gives 1.07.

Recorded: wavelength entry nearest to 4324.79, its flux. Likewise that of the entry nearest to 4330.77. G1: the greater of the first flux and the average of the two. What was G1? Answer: 10.7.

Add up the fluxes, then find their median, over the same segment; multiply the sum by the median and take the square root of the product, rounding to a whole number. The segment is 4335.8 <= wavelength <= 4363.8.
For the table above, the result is 45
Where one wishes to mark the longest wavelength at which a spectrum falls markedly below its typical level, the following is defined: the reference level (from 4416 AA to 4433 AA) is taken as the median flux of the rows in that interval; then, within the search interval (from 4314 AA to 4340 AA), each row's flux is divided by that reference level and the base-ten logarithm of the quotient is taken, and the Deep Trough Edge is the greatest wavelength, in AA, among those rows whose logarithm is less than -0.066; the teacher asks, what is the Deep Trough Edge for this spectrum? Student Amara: 4338.75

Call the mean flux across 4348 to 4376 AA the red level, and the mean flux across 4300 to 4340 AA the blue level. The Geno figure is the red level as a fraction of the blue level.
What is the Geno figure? 1.21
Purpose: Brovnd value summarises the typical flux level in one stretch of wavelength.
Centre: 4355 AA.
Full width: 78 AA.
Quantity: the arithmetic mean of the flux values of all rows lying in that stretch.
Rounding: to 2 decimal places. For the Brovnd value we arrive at 11.64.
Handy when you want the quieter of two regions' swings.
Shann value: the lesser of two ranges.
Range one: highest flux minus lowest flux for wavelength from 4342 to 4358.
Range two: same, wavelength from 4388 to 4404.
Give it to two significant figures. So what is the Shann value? 1.9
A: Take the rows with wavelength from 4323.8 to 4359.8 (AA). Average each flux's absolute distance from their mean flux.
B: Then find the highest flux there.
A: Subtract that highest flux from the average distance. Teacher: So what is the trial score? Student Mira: -12.4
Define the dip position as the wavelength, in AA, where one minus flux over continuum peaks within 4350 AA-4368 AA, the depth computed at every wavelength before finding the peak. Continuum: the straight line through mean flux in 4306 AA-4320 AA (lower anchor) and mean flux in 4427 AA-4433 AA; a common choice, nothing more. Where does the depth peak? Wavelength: 4354.77 AA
